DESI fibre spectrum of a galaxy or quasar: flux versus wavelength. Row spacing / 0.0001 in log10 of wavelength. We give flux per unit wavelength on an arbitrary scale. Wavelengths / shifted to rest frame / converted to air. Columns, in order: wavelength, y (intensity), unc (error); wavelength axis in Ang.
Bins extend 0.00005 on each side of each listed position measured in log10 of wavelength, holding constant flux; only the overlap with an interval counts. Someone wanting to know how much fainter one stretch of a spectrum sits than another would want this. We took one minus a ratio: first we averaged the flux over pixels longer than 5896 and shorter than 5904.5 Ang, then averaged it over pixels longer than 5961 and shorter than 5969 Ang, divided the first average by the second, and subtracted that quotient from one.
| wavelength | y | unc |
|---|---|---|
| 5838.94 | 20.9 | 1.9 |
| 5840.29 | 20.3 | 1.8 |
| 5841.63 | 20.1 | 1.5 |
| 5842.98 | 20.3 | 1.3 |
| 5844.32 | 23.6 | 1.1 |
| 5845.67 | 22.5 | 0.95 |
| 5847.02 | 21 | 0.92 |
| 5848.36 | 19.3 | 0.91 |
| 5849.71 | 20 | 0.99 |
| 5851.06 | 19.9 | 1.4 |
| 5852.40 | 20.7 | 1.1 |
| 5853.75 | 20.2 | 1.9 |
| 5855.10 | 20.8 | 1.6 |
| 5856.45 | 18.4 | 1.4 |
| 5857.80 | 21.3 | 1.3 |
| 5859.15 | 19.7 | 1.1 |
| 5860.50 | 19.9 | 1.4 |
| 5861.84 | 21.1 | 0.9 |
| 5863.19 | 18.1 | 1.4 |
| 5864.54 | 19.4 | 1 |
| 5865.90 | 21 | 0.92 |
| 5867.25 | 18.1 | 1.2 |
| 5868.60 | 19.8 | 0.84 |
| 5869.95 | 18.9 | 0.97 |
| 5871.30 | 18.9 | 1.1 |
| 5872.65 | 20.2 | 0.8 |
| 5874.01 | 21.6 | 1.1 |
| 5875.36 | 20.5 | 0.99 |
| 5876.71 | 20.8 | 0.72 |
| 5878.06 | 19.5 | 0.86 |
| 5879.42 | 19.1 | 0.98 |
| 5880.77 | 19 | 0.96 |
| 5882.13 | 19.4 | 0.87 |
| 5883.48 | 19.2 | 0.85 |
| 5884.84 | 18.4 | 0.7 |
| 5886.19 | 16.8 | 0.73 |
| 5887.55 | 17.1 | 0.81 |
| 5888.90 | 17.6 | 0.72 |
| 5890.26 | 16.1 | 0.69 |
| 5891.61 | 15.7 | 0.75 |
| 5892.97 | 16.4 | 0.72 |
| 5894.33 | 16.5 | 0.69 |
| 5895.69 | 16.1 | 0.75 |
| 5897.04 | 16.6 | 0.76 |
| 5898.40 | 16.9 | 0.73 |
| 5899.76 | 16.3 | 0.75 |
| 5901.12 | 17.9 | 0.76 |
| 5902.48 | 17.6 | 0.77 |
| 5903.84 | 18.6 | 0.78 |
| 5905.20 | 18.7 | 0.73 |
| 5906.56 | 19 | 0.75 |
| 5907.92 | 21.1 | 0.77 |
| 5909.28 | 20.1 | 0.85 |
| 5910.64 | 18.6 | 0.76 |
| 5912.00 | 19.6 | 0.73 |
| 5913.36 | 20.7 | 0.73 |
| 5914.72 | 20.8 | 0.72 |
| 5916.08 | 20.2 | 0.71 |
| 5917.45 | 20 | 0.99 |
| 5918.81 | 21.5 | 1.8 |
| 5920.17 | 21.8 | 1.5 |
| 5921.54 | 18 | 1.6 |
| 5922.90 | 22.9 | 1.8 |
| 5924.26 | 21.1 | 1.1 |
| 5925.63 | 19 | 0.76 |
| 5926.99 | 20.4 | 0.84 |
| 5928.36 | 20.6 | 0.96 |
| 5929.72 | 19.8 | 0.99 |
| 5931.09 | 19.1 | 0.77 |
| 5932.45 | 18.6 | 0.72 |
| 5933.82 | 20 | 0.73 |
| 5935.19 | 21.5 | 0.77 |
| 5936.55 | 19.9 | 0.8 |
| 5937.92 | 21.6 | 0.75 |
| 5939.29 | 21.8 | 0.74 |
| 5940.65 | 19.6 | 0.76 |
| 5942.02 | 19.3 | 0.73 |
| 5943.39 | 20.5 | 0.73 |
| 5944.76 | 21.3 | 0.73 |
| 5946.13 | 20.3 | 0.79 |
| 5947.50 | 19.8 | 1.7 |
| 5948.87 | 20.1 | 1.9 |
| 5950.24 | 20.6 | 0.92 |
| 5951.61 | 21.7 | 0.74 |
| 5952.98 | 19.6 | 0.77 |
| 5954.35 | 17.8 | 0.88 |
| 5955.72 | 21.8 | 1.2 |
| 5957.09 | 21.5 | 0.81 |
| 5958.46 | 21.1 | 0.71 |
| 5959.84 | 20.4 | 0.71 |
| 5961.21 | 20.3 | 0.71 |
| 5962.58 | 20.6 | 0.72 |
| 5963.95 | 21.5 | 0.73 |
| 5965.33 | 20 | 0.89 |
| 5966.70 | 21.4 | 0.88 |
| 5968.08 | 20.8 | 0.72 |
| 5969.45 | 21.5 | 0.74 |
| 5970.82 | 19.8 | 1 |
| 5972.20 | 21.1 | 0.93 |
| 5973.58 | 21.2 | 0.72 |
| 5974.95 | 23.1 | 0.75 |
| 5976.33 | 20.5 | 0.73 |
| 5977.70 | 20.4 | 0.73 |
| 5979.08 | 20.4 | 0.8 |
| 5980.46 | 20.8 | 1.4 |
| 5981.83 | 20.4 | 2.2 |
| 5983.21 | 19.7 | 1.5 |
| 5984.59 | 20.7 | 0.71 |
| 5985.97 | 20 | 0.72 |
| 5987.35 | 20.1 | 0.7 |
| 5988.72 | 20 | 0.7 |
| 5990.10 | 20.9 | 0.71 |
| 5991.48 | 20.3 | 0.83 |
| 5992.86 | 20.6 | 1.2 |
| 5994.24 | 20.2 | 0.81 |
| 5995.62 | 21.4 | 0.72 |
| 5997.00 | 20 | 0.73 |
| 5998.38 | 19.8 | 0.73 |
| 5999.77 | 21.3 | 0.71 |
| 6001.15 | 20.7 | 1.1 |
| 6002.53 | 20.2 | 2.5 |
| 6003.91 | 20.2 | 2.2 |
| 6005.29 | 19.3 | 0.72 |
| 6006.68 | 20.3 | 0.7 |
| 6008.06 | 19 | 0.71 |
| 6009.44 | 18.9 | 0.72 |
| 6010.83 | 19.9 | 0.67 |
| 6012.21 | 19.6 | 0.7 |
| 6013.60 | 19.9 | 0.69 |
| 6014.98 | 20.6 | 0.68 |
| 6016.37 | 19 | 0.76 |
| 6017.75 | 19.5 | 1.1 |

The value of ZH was 0.17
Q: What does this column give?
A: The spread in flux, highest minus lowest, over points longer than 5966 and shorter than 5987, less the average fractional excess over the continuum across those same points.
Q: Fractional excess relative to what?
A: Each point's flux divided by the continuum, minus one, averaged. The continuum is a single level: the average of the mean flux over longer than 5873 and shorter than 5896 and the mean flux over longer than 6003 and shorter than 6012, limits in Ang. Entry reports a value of 3.3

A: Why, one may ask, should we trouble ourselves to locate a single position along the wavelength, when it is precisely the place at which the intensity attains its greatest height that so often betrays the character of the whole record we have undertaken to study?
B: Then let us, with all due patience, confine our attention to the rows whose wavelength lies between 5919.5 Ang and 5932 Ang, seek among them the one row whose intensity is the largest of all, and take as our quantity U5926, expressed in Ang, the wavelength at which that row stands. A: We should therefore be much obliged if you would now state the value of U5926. 5922.90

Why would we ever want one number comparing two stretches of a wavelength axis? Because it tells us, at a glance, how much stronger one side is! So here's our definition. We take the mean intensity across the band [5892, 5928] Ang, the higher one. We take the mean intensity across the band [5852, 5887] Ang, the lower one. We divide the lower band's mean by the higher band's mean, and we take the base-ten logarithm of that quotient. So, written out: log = 0.012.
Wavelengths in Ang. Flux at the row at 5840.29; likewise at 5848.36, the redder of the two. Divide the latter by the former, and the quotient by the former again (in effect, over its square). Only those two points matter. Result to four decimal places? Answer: 0.0468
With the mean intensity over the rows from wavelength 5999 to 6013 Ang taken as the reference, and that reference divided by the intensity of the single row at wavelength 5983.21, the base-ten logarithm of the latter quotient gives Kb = 0.005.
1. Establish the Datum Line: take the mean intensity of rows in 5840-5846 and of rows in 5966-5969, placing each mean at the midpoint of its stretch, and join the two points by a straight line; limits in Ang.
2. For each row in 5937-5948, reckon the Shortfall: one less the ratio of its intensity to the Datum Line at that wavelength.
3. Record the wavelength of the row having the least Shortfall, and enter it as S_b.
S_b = 5939.29 Ang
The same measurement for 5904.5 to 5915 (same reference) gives 5907.92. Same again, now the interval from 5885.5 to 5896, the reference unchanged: 5888.90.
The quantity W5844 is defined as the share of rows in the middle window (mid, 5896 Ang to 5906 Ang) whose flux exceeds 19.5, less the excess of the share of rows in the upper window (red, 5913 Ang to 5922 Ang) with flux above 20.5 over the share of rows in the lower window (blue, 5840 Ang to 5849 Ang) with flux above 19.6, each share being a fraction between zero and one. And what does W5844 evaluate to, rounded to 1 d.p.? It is 0.3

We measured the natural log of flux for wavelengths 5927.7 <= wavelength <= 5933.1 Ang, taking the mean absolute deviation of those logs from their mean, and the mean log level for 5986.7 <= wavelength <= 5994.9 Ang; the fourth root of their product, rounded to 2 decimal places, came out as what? 0.57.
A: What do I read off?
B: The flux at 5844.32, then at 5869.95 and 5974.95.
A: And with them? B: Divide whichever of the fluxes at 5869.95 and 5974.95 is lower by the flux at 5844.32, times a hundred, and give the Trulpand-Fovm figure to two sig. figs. 80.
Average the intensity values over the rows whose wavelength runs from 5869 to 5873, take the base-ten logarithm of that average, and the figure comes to 1.29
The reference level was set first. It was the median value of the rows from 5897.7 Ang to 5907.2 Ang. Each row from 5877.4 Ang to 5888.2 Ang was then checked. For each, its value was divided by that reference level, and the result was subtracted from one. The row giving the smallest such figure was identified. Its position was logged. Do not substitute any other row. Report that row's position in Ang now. 5878.06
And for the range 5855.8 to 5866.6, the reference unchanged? 5857.80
